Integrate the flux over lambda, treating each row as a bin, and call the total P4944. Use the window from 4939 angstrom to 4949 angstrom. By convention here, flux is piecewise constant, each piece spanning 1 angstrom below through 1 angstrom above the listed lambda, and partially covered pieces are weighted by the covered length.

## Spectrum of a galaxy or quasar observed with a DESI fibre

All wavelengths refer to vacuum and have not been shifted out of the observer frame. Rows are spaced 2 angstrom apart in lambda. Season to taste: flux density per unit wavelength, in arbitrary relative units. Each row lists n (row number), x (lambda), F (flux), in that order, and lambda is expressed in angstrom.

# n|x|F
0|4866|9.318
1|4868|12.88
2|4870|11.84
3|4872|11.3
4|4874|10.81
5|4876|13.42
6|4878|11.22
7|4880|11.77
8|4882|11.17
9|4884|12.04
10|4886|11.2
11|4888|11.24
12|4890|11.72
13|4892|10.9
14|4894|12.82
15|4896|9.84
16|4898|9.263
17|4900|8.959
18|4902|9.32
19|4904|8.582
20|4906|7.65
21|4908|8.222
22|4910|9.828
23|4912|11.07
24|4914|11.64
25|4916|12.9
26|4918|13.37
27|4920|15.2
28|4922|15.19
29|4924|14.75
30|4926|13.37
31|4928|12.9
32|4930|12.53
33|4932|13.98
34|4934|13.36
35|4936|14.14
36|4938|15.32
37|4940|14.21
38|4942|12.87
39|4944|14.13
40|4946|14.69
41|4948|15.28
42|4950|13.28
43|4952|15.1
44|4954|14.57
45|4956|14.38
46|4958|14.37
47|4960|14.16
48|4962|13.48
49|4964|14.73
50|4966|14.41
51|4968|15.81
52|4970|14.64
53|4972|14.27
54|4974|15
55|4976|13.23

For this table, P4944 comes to 142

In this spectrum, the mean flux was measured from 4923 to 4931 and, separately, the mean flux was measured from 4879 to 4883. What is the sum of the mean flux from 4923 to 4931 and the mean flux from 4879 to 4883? 24.9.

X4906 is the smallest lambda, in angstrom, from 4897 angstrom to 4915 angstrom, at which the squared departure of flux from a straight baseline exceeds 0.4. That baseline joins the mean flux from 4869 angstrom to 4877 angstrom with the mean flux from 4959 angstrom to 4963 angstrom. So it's 4898 angstrom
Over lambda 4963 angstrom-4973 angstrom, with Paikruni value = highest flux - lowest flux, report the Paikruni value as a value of 1.5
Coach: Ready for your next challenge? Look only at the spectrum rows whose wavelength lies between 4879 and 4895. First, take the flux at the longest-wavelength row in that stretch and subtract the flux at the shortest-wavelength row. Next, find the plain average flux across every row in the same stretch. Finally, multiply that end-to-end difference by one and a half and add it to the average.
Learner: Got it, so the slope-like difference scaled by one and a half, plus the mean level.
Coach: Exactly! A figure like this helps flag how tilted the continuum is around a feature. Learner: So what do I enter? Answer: 13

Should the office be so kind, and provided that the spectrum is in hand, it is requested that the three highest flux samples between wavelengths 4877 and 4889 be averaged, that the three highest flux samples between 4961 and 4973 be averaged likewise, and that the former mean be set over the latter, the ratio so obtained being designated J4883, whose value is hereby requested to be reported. 0.78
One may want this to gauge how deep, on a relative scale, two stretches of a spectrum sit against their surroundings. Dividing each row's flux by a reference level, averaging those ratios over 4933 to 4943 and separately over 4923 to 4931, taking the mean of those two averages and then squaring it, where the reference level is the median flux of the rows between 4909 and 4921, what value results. 1.24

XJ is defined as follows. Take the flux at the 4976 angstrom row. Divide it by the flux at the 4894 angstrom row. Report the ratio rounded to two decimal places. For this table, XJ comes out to 1.03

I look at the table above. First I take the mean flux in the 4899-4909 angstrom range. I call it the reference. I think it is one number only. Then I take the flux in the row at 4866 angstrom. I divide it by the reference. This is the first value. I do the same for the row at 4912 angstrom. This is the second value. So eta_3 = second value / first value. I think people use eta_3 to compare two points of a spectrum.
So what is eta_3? 1.19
